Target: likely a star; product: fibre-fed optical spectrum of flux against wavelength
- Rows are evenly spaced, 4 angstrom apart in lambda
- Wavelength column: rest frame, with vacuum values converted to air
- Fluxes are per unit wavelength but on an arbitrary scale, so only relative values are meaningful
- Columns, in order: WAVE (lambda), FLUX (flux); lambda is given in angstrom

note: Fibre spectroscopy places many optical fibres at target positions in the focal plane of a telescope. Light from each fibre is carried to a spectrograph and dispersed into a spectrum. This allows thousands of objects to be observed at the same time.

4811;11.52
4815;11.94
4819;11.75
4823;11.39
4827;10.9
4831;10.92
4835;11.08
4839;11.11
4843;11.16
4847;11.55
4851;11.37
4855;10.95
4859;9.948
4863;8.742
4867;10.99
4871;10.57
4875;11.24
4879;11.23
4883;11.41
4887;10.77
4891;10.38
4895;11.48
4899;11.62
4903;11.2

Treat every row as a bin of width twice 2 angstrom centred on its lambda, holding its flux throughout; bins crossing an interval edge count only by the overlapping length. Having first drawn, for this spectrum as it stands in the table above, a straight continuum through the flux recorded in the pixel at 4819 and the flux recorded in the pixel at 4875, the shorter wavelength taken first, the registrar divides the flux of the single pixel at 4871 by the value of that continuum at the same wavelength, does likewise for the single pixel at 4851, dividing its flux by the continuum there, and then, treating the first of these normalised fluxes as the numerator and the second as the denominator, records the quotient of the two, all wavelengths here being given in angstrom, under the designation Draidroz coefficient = 0.94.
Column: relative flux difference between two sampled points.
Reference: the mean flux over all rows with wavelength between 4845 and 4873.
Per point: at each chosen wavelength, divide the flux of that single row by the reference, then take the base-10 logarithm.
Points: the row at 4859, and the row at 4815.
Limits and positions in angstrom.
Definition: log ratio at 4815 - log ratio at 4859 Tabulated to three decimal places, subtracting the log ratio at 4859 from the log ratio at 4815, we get 0.079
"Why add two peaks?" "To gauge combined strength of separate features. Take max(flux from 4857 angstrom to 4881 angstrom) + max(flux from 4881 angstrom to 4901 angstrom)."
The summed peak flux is 22.9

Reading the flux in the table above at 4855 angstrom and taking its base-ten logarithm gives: 1.04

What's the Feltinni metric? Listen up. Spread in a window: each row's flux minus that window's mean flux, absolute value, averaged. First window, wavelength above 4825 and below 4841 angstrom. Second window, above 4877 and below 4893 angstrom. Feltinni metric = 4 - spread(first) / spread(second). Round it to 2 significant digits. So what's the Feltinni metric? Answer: 3.8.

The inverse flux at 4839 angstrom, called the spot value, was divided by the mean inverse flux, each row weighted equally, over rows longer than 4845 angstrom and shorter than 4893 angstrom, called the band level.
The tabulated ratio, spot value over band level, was 0.96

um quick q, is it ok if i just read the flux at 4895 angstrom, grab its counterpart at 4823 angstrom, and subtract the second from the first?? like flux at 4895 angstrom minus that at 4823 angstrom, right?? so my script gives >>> 0.1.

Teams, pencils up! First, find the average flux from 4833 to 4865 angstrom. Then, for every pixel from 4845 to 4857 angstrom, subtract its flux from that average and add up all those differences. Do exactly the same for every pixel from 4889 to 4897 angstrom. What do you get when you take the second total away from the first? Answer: -1.3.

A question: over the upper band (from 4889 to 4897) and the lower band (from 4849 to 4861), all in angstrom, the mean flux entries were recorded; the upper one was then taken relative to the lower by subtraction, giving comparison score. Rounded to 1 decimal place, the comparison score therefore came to 0.2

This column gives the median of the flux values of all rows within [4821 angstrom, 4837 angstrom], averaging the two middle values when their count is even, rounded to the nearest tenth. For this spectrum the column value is 11.0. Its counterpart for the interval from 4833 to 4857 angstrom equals 11.1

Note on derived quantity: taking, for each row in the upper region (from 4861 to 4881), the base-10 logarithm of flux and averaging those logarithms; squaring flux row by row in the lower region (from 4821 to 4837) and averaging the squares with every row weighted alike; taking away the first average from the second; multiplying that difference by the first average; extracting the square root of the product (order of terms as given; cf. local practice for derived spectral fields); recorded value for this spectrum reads 11.1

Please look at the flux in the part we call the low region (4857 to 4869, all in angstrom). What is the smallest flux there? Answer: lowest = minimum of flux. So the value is 8.742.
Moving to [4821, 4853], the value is 10.9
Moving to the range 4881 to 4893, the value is 10.38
